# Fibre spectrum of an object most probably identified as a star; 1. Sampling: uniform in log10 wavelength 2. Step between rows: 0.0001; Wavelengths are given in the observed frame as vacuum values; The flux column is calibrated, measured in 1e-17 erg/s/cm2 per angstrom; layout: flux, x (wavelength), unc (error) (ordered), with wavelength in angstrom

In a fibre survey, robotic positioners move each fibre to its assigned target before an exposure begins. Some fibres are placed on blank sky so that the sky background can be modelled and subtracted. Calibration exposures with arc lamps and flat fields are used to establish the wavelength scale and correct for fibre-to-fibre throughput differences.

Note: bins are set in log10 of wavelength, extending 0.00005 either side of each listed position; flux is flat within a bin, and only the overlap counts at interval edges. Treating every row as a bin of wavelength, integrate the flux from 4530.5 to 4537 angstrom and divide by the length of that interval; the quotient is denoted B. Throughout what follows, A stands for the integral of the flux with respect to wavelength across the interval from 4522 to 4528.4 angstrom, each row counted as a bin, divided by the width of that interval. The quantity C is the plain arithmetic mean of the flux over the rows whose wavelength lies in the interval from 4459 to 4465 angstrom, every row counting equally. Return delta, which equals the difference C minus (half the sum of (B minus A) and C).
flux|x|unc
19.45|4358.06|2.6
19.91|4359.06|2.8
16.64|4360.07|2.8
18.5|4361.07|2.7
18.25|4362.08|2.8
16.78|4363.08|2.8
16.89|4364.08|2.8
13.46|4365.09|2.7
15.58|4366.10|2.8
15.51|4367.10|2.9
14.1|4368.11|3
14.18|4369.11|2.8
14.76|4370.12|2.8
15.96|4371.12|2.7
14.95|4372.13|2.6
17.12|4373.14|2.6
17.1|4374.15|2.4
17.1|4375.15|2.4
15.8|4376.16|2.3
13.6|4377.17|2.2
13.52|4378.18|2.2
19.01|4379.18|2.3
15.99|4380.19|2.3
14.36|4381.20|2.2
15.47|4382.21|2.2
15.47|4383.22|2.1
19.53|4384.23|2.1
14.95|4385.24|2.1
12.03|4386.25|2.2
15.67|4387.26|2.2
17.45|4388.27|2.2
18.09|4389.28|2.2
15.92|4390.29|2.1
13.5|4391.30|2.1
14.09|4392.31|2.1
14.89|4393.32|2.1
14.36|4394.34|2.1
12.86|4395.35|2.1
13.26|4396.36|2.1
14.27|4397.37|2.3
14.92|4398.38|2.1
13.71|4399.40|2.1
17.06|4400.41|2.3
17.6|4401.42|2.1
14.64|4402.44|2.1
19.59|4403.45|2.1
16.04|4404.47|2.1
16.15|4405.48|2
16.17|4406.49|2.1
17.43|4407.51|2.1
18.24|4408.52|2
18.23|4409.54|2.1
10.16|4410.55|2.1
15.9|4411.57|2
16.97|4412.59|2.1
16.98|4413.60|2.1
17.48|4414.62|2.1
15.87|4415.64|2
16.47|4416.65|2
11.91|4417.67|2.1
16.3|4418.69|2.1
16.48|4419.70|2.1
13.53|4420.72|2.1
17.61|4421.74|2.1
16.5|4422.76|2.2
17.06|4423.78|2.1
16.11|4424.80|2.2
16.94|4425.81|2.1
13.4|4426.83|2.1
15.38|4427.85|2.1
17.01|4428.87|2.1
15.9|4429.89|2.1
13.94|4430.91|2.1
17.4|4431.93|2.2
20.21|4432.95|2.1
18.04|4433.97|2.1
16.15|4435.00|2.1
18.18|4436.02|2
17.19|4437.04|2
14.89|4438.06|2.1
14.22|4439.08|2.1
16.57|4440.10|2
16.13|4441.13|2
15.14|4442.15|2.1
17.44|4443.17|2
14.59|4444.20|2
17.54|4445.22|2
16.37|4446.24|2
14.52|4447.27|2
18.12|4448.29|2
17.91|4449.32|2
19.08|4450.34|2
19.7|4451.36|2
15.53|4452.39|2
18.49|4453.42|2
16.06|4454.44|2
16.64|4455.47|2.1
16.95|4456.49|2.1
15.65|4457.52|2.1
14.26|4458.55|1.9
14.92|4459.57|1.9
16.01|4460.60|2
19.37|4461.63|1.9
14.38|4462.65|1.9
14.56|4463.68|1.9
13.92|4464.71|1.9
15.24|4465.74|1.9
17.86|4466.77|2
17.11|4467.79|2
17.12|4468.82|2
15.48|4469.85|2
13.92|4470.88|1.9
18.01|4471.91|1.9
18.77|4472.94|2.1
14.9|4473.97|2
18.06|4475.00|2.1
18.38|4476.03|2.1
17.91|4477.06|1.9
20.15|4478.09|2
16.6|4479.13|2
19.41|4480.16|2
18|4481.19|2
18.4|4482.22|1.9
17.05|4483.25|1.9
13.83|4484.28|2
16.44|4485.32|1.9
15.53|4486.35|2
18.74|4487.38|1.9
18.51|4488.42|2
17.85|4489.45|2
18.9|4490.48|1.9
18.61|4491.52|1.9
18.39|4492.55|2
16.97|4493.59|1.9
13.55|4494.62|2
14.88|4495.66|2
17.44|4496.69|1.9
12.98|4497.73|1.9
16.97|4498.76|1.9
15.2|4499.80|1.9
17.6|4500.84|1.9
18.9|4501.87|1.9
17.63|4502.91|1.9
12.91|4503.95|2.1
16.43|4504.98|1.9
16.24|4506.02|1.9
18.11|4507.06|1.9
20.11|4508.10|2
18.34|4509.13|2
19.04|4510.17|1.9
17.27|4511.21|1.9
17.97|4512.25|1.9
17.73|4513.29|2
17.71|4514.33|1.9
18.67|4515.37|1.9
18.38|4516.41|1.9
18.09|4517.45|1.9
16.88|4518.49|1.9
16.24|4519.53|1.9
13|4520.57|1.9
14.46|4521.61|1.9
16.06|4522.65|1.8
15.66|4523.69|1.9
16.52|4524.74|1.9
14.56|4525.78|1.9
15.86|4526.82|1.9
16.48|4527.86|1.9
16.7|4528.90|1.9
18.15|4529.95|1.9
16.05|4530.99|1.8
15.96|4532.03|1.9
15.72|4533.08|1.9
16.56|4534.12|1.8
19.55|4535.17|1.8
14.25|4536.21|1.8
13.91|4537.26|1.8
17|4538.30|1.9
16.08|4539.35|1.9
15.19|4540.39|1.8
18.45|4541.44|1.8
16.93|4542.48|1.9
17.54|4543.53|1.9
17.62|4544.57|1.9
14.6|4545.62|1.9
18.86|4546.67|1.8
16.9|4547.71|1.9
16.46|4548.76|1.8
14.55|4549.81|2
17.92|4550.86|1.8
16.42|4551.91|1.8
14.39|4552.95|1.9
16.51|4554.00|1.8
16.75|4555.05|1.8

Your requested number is 7.6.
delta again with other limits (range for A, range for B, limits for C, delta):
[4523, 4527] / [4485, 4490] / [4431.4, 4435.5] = 8.1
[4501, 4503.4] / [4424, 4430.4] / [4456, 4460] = 8.9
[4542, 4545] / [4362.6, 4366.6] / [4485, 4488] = 9.3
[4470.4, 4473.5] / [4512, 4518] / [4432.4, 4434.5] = 9.0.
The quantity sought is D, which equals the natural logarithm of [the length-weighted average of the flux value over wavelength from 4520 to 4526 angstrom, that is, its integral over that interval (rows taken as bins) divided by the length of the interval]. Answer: 2.71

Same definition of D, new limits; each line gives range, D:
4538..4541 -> 2.78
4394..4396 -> 2.61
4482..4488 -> 2.81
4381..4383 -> 2.71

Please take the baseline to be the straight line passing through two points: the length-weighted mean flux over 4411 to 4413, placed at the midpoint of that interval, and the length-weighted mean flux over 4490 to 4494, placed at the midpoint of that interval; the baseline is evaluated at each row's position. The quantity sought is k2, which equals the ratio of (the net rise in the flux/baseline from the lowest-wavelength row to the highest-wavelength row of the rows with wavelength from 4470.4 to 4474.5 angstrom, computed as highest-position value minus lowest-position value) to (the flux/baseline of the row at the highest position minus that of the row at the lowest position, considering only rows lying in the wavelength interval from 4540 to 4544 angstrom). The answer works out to 0.4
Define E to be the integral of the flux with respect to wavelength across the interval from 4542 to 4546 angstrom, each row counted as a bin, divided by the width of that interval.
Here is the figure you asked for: 16.7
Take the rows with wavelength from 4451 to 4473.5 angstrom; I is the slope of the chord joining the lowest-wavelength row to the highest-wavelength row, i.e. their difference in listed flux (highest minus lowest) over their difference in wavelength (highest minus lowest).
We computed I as -0.04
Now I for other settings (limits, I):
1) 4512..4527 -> -0.14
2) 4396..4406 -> 0.32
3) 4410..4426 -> 0.44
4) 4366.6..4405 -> 0.01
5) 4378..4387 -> -0.18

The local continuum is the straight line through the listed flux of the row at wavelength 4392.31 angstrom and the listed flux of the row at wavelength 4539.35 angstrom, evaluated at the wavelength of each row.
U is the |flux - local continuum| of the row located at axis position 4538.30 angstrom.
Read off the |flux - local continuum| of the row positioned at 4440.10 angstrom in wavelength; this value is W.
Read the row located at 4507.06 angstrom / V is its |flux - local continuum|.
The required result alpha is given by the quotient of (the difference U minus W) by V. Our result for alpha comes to -0.36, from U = 0.9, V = 2.5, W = 1.8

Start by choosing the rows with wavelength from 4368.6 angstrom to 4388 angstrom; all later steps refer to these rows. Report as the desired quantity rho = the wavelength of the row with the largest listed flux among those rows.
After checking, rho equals 4384.23 angstrom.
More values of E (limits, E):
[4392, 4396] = 14.0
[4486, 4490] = 17.8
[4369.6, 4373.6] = 15.7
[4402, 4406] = 16.7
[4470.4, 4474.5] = 16.4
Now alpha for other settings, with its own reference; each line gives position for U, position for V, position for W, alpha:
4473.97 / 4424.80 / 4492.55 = -1.68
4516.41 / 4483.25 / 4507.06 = 0.08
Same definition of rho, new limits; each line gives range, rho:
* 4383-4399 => 4384.23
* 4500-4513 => 4508.10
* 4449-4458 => 4451.36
